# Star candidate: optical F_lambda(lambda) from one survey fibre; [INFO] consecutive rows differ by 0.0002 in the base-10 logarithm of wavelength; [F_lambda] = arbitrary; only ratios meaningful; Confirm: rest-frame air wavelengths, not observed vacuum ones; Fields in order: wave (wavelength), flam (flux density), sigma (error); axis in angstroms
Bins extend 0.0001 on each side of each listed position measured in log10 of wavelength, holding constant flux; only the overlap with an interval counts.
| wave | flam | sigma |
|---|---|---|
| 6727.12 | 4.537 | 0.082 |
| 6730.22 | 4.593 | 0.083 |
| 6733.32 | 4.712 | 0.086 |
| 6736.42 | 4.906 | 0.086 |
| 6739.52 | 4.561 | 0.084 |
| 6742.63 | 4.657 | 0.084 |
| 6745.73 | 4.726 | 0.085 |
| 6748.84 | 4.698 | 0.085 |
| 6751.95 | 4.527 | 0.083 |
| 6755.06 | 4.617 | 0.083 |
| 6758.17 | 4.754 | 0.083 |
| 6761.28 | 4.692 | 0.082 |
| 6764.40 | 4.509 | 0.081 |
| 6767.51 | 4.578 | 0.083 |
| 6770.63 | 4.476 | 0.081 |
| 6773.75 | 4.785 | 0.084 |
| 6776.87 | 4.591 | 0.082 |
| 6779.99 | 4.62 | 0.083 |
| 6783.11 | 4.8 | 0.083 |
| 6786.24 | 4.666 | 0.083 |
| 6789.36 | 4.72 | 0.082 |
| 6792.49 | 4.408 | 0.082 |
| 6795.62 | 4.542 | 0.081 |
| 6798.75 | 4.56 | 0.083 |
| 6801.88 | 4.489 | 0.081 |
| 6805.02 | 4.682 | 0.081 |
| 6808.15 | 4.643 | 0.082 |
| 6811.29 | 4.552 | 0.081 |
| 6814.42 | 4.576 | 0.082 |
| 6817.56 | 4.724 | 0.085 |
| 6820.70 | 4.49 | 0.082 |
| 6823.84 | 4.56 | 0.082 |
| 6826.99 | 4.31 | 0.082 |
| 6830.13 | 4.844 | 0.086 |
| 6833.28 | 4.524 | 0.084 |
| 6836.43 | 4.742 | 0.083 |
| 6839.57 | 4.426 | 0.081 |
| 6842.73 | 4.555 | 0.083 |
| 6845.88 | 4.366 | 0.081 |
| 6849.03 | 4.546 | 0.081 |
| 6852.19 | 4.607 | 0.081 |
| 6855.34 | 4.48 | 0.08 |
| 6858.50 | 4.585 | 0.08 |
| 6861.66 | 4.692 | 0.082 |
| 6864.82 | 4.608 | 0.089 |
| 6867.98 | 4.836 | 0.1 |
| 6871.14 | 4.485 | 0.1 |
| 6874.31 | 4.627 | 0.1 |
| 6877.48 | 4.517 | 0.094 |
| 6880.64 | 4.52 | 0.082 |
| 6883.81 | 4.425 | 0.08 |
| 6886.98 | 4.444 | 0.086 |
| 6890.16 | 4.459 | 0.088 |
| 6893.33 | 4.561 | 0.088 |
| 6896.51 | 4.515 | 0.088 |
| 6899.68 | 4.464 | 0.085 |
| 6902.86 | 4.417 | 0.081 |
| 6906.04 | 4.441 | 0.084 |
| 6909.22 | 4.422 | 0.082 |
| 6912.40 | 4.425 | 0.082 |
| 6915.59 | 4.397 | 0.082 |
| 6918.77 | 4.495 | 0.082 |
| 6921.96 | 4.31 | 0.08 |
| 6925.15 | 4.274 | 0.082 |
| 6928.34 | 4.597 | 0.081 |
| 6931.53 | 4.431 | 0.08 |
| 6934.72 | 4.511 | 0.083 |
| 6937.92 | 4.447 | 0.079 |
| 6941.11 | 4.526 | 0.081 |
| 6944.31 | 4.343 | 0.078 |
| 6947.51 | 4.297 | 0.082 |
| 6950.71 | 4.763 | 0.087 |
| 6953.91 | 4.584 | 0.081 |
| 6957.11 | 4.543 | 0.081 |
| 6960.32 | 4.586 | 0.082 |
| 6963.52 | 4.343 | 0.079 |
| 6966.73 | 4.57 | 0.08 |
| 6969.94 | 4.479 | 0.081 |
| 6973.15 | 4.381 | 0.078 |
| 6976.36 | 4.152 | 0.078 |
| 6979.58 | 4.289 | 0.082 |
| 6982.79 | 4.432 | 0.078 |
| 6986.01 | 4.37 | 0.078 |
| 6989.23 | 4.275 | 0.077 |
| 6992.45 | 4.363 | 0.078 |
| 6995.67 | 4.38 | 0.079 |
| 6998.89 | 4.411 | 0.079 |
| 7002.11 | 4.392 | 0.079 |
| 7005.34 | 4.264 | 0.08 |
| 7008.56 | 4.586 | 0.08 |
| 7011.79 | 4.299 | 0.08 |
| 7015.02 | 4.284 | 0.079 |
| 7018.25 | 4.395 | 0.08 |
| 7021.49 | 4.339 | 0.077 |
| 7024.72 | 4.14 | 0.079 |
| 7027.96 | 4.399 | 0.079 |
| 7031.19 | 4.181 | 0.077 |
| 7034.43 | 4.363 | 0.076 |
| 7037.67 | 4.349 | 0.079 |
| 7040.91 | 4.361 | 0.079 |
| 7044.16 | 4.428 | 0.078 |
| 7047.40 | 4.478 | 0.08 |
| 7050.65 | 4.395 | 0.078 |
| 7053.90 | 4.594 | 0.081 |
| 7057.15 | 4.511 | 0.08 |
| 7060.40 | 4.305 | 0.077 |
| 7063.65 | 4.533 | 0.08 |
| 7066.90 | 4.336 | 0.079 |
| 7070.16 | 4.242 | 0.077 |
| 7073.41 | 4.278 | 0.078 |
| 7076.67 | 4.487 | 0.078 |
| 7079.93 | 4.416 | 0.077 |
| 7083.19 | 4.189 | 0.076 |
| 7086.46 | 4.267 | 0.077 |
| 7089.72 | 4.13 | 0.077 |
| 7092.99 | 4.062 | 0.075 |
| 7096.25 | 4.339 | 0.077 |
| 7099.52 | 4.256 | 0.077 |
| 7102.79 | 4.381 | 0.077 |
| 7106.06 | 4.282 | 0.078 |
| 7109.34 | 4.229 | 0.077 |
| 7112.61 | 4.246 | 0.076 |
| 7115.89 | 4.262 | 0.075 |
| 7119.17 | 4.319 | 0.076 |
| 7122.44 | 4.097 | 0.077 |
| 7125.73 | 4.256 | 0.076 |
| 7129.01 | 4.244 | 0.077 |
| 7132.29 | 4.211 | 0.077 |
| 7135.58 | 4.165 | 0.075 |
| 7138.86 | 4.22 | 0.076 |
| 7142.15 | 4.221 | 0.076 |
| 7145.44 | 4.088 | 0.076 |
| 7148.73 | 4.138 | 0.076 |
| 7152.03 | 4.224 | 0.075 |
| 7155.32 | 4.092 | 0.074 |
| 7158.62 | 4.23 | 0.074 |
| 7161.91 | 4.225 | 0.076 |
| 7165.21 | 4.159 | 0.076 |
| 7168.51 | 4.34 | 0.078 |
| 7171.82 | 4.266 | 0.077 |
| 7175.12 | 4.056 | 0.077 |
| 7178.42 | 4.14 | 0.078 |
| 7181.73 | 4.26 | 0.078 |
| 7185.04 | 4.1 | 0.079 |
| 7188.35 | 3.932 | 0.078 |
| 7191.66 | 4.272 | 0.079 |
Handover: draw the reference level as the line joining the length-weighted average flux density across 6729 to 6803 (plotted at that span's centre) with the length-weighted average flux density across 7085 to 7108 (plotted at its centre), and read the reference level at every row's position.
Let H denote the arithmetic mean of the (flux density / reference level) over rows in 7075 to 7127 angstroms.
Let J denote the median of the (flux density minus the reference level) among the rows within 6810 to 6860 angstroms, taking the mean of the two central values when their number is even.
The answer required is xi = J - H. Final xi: -1.01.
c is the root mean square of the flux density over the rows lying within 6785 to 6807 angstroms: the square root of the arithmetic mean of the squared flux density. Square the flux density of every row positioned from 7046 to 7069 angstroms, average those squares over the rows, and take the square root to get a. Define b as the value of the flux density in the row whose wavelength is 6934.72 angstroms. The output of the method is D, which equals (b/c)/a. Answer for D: 0.221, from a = 4.45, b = 4.511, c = 4.58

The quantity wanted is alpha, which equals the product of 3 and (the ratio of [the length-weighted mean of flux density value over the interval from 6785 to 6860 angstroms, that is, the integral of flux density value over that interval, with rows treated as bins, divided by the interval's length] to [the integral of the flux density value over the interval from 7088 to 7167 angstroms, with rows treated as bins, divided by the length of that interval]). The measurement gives 3.252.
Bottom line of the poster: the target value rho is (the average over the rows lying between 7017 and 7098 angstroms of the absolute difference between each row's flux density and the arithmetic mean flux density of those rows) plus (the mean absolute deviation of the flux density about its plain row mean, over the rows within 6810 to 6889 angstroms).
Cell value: 0.20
